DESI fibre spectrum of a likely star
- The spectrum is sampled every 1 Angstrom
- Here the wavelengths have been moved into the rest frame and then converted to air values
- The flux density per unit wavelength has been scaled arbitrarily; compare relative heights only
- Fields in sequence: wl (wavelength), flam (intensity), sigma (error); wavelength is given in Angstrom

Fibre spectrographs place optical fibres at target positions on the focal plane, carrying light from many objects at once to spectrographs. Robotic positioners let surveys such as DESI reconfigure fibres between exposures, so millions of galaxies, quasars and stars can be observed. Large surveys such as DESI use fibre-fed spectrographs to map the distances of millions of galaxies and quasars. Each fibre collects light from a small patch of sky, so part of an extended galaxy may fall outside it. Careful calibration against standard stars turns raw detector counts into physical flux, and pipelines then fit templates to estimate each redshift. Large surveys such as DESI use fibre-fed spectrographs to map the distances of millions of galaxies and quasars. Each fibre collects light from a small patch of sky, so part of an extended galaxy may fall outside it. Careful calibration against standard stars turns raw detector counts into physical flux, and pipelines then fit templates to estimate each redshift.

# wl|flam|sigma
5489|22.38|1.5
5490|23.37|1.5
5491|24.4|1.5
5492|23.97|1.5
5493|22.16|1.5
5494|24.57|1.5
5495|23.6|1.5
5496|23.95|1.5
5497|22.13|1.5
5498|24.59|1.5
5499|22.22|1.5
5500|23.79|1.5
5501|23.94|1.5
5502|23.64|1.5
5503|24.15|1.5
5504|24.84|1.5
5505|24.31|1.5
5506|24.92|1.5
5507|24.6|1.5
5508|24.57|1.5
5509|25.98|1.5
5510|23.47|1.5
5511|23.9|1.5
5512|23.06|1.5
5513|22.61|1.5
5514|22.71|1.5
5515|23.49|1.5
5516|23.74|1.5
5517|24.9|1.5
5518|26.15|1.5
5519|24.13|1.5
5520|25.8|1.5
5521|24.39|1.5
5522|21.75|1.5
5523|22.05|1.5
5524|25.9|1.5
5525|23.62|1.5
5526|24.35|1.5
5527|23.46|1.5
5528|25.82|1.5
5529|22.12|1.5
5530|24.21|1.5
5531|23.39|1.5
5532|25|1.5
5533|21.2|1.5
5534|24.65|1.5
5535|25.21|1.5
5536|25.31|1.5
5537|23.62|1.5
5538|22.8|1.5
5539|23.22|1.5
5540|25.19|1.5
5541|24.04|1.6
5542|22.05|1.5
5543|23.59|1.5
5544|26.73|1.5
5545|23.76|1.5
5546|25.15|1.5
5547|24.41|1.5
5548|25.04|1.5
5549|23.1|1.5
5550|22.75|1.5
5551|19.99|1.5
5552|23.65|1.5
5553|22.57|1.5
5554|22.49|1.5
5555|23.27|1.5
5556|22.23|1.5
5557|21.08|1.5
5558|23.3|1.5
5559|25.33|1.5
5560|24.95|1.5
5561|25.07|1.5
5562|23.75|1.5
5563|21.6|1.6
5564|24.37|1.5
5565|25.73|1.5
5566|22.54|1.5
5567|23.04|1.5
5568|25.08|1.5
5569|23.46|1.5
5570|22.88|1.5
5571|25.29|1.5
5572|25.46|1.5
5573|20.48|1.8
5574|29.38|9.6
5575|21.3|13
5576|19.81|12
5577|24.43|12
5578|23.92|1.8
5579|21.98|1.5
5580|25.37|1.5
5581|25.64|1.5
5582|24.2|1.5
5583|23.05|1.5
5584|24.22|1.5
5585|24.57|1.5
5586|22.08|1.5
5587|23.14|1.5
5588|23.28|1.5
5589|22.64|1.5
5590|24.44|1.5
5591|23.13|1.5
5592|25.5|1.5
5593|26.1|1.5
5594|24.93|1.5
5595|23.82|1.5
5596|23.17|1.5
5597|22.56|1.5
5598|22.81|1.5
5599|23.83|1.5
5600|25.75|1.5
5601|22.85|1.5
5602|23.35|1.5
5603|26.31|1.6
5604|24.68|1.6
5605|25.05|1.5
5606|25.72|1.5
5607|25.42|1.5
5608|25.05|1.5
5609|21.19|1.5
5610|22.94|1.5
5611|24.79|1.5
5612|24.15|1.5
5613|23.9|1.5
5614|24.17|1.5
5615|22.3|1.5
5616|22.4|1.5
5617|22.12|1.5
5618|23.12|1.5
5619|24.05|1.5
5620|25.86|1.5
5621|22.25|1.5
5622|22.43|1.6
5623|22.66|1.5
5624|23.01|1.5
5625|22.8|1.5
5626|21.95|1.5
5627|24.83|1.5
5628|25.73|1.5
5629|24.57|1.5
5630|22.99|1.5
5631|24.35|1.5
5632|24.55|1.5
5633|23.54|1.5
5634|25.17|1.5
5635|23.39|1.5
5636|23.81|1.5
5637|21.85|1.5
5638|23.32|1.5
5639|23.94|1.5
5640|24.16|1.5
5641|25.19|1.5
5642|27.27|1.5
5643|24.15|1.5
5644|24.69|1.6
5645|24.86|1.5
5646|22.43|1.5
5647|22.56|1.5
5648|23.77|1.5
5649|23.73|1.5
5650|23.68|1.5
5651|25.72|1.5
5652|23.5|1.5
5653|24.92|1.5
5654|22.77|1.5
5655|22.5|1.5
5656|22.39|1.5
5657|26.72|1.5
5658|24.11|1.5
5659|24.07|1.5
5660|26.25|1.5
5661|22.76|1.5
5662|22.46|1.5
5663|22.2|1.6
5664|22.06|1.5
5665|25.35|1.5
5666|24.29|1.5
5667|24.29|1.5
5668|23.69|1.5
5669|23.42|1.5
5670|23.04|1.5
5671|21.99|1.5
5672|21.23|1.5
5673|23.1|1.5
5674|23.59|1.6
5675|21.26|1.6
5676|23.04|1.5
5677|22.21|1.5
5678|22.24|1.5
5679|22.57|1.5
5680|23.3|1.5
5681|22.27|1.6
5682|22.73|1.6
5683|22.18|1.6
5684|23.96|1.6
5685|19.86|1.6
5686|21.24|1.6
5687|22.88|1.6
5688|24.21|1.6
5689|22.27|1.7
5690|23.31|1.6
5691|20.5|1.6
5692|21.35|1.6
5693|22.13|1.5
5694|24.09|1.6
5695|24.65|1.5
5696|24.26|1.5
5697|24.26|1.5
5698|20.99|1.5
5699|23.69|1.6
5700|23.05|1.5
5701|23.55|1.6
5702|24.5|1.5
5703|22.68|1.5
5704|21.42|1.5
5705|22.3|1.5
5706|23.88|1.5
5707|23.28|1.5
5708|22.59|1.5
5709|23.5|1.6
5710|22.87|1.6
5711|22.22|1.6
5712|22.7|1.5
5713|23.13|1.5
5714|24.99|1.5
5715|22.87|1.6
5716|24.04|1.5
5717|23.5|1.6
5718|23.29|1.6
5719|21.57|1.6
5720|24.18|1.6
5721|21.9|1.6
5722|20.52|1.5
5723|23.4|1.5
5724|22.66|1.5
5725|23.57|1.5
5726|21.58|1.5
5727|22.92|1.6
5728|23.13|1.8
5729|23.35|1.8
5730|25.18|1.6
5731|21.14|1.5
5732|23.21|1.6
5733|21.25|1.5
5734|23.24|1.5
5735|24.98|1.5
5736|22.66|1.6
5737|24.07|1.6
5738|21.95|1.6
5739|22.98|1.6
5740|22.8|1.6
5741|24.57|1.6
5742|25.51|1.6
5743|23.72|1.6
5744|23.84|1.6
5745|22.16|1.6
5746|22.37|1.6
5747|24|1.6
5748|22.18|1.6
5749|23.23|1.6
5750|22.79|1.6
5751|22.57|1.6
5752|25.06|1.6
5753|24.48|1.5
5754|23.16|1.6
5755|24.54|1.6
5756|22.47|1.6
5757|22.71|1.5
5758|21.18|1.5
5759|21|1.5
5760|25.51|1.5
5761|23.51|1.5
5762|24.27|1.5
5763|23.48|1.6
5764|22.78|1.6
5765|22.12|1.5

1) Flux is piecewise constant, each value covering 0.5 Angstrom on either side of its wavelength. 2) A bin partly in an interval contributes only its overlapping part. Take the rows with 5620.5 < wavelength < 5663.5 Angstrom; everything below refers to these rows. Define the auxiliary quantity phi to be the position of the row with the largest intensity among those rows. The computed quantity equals 5642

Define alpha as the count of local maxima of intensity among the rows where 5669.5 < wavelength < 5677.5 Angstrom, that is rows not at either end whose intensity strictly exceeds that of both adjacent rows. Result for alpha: 2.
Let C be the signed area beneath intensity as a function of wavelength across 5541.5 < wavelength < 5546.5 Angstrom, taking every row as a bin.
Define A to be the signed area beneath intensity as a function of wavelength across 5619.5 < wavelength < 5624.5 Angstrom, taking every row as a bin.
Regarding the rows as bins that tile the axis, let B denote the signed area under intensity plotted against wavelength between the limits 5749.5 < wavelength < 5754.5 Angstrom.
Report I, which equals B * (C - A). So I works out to 599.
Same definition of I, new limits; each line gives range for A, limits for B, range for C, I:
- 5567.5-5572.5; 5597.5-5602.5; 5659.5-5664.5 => -764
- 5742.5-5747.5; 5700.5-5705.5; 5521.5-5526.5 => 181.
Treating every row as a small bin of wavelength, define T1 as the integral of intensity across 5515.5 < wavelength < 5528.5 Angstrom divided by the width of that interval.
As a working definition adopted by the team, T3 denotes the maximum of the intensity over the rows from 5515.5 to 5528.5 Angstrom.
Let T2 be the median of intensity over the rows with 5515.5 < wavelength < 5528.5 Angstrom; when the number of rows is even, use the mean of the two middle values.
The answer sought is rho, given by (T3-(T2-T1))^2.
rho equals 682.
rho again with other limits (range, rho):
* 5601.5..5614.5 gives 676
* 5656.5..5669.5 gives 709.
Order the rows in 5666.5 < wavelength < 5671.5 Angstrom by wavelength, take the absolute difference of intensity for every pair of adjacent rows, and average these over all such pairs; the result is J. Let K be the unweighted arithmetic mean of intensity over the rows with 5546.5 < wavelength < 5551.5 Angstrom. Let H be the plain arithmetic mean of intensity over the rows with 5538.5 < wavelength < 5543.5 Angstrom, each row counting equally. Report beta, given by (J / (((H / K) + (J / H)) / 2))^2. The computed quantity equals 1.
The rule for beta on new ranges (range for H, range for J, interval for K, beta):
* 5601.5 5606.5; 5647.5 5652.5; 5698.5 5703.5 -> 4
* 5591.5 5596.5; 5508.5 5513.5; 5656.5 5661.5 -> 4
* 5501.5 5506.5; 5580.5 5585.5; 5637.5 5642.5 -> 4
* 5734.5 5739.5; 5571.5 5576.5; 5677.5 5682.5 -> 84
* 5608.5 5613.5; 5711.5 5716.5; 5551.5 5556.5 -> 7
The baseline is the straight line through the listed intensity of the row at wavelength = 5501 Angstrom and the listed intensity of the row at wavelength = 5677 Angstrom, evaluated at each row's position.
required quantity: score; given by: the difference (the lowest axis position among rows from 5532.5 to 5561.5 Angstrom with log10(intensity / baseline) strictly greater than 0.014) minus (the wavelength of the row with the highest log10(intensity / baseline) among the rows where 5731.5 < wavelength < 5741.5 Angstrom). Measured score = -201 Angstrom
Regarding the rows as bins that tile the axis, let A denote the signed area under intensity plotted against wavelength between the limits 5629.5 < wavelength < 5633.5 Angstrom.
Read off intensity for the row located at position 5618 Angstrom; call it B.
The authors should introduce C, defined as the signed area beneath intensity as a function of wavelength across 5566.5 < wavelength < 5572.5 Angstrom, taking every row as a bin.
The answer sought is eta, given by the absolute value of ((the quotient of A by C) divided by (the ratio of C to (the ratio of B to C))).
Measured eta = 0.0007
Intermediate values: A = 95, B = 23.12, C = 145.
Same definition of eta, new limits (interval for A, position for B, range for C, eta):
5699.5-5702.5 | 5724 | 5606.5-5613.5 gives 0.0003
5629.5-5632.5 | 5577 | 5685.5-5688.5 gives 0.0055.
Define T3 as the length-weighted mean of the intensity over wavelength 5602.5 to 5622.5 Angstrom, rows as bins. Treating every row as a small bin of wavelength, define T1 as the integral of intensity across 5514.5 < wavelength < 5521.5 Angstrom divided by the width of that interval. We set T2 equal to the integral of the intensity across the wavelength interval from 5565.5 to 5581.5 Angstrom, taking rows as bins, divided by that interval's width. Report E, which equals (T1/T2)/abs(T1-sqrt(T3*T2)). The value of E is 1.2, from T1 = 24.7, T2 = 23.8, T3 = 23.9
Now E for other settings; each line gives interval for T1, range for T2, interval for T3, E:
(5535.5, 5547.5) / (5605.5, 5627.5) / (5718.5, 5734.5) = 1.0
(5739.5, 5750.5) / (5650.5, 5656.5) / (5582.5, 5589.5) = 12.6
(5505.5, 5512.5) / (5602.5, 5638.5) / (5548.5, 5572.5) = 1.4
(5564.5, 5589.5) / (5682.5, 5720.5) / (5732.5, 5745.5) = 1.8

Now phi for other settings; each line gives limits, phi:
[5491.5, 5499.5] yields 5498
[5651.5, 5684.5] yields 5657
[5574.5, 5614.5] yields 5603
